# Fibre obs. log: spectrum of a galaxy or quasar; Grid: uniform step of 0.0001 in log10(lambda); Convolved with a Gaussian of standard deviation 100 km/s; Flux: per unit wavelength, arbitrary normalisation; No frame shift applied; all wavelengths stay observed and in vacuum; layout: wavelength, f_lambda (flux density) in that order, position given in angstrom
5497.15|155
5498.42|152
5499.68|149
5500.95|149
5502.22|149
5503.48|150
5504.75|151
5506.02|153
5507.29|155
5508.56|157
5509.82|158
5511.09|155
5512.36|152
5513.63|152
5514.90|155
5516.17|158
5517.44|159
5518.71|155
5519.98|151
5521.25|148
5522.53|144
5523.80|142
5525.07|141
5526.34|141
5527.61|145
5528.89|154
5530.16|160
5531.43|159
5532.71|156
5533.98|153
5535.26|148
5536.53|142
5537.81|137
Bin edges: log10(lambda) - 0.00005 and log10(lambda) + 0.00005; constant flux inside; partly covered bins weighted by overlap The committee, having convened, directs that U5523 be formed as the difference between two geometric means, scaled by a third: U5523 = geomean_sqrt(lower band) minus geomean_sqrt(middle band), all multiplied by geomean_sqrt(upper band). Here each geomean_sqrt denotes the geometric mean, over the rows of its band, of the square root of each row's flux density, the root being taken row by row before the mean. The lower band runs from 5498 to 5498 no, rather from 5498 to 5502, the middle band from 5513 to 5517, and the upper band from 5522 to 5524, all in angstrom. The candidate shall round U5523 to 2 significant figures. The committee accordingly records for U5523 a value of -2.4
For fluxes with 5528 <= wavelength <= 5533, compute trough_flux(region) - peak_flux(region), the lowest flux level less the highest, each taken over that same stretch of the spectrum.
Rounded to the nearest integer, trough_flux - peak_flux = -6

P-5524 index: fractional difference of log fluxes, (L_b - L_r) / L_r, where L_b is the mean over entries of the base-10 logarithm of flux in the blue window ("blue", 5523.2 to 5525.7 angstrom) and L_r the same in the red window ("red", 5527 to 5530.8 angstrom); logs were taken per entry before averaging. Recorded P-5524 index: -0.015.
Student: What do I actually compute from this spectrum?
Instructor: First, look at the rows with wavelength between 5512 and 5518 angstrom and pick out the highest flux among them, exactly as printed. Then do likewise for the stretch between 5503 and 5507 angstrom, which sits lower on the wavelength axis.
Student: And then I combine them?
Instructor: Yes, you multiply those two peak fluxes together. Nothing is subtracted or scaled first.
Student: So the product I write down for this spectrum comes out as 24327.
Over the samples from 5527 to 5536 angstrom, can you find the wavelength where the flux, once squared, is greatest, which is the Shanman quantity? 5530.16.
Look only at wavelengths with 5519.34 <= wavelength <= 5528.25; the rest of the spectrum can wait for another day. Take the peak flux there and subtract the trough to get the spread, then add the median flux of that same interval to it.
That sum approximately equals 154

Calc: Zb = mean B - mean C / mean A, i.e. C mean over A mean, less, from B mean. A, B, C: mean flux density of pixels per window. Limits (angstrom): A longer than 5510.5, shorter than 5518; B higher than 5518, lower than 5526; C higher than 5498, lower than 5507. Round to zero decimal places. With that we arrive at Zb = 146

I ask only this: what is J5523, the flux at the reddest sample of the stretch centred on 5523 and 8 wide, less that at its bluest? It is -10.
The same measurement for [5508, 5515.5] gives -2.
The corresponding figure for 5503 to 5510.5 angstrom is 8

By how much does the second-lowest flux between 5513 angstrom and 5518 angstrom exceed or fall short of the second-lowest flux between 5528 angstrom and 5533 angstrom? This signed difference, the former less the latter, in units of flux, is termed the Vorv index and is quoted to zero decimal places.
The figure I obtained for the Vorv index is -1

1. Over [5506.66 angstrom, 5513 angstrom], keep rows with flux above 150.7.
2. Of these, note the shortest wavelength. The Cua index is 5507.29 angstrom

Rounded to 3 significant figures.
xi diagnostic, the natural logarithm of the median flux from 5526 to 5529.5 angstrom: 4.98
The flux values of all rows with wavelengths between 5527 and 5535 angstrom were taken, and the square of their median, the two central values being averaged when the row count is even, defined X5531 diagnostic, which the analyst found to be 24025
